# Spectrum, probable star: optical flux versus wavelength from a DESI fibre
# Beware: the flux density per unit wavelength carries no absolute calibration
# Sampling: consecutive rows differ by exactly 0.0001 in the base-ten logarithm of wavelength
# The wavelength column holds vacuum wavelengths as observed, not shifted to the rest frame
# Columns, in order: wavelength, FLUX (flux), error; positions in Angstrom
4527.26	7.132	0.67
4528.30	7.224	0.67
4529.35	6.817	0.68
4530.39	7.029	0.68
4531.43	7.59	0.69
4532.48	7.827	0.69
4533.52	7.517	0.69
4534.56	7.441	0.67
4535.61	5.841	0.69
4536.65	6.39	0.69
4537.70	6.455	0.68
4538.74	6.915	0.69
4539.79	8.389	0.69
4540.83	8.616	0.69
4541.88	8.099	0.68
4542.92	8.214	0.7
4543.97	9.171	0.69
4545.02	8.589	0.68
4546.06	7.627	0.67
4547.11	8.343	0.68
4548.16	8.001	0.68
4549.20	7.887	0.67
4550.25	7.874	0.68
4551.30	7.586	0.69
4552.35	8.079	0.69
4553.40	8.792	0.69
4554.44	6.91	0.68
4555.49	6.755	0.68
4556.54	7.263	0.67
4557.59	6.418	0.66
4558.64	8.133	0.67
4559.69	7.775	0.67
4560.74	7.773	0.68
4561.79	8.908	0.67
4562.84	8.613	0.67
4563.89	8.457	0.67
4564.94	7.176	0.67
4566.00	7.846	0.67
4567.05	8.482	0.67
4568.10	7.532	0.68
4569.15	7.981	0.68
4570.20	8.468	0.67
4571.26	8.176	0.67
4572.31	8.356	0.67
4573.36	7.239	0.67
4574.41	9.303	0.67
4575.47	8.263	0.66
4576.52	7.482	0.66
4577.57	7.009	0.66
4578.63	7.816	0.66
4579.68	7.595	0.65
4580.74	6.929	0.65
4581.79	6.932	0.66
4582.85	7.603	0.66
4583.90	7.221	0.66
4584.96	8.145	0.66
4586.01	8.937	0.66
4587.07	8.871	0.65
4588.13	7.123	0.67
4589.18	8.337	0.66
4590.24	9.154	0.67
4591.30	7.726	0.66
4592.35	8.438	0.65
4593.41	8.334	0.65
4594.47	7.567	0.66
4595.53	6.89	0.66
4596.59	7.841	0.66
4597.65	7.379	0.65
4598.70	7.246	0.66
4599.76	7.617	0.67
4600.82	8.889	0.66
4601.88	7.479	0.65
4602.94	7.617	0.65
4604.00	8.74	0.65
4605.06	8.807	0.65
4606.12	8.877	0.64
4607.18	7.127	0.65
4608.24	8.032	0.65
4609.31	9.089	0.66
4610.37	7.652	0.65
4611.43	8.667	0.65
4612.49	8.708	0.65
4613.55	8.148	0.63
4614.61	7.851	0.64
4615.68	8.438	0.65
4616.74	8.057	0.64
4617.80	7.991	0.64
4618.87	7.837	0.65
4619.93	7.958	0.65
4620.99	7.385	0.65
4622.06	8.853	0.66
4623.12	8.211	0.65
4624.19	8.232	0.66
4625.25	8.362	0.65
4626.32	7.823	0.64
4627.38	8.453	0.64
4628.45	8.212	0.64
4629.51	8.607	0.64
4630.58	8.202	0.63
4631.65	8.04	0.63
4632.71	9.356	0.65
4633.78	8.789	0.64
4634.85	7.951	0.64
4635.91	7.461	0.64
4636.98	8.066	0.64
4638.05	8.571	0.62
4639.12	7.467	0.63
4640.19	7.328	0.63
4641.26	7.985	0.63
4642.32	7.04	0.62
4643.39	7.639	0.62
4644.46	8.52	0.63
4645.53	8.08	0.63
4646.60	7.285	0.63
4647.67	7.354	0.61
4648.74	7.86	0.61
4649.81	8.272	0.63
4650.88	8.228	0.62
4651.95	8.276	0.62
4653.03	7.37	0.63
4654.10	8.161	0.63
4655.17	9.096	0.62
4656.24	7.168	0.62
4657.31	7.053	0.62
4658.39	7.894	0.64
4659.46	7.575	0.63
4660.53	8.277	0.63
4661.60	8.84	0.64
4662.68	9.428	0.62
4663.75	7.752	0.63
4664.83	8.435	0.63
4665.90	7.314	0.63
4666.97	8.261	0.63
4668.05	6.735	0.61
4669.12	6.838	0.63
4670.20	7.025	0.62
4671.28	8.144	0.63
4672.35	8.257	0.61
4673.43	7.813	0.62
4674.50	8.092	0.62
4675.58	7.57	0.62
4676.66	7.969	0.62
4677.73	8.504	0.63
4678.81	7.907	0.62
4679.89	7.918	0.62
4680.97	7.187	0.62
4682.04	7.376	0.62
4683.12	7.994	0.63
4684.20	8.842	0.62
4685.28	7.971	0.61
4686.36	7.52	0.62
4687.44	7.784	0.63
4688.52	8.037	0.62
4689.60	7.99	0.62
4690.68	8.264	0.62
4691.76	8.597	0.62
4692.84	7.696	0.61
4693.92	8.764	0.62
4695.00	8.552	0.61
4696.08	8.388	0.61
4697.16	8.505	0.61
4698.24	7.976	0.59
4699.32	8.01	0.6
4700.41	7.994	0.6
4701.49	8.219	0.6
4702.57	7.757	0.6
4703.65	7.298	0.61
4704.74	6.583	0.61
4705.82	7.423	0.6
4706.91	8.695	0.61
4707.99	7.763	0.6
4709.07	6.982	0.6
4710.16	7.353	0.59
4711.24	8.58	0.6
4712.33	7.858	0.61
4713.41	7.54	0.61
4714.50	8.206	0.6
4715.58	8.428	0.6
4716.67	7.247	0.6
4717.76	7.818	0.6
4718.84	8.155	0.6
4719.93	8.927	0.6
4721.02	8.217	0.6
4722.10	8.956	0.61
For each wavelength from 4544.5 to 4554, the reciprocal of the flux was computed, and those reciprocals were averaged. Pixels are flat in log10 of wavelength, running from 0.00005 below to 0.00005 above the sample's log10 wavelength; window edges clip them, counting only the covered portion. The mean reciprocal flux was 0.124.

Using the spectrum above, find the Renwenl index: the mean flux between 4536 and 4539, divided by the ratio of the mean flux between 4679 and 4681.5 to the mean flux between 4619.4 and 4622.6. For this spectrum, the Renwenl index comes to 7.0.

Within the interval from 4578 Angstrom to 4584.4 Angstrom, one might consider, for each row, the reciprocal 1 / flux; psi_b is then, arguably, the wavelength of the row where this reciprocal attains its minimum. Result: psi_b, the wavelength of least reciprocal 4578.63 Angstrom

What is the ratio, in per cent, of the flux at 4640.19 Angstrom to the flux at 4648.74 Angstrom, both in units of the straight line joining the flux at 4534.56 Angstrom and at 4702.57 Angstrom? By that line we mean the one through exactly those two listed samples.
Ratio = 93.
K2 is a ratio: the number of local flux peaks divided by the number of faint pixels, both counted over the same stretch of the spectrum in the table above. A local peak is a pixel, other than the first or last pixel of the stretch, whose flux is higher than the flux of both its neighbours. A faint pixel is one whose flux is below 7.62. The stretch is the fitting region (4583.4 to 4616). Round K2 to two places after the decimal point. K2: 0.80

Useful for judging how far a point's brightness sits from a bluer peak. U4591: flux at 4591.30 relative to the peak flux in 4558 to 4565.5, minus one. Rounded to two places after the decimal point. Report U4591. -0.13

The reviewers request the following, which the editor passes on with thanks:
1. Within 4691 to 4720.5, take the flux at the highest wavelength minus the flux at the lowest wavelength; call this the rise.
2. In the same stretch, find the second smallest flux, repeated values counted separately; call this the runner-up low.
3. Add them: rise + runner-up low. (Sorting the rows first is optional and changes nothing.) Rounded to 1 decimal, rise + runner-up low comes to 7.3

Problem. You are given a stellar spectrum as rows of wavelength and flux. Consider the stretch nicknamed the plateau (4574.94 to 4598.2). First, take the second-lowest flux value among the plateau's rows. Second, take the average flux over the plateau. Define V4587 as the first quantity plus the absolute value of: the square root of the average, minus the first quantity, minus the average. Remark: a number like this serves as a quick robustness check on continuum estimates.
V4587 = 18.9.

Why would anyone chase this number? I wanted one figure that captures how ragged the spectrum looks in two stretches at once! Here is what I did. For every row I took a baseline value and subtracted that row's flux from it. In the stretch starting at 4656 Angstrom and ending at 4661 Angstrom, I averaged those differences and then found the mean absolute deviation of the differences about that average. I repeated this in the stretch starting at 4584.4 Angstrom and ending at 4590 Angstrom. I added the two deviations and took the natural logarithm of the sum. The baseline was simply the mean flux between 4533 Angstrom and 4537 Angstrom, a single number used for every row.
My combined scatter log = -0.1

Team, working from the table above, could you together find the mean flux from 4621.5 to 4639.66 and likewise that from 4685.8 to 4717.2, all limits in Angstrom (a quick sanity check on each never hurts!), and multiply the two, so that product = 65.6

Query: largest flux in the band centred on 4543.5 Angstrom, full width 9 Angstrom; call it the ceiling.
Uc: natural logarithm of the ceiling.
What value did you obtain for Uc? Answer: 2.22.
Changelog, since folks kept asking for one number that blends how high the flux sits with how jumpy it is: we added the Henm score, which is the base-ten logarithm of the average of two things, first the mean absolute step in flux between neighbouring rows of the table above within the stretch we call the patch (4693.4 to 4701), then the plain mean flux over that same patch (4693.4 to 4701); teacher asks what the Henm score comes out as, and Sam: 0.6279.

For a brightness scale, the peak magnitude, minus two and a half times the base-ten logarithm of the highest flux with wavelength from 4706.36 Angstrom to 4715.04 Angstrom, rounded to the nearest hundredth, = -2.35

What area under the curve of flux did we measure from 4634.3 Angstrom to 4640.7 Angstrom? 50.0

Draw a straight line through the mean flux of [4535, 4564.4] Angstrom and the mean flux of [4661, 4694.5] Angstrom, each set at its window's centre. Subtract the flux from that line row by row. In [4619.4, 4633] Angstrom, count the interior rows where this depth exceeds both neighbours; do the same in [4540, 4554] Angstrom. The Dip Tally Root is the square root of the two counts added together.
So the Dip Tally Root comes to 2.83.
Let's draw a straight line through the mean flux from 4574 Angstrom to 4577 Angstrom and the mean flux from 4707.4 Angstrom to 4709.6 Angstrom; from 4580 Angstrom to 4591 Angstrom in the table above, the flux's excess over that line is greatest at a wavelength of 4590.24 Angstrom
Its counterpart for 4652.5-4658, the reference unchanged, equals 4655.17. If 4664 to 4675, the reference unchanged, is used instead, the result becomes 4664.83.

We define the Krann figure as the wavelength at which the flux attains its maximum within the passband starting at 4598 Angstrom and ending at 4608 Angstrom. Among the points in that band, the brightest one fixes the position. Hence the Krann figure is 4600.82 Angstrom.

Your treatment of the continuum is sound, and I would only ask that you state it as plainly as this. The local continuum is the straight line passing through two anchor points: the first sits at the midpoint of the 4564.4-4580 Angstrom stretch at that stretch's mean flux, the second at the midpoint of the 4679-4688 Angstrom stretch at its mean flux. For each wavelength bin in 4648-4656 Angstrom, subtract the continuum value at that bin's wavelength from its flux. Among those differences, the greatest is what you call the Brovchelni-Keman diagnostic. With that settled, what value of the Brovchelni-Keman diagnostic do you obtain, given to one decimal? 1.2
